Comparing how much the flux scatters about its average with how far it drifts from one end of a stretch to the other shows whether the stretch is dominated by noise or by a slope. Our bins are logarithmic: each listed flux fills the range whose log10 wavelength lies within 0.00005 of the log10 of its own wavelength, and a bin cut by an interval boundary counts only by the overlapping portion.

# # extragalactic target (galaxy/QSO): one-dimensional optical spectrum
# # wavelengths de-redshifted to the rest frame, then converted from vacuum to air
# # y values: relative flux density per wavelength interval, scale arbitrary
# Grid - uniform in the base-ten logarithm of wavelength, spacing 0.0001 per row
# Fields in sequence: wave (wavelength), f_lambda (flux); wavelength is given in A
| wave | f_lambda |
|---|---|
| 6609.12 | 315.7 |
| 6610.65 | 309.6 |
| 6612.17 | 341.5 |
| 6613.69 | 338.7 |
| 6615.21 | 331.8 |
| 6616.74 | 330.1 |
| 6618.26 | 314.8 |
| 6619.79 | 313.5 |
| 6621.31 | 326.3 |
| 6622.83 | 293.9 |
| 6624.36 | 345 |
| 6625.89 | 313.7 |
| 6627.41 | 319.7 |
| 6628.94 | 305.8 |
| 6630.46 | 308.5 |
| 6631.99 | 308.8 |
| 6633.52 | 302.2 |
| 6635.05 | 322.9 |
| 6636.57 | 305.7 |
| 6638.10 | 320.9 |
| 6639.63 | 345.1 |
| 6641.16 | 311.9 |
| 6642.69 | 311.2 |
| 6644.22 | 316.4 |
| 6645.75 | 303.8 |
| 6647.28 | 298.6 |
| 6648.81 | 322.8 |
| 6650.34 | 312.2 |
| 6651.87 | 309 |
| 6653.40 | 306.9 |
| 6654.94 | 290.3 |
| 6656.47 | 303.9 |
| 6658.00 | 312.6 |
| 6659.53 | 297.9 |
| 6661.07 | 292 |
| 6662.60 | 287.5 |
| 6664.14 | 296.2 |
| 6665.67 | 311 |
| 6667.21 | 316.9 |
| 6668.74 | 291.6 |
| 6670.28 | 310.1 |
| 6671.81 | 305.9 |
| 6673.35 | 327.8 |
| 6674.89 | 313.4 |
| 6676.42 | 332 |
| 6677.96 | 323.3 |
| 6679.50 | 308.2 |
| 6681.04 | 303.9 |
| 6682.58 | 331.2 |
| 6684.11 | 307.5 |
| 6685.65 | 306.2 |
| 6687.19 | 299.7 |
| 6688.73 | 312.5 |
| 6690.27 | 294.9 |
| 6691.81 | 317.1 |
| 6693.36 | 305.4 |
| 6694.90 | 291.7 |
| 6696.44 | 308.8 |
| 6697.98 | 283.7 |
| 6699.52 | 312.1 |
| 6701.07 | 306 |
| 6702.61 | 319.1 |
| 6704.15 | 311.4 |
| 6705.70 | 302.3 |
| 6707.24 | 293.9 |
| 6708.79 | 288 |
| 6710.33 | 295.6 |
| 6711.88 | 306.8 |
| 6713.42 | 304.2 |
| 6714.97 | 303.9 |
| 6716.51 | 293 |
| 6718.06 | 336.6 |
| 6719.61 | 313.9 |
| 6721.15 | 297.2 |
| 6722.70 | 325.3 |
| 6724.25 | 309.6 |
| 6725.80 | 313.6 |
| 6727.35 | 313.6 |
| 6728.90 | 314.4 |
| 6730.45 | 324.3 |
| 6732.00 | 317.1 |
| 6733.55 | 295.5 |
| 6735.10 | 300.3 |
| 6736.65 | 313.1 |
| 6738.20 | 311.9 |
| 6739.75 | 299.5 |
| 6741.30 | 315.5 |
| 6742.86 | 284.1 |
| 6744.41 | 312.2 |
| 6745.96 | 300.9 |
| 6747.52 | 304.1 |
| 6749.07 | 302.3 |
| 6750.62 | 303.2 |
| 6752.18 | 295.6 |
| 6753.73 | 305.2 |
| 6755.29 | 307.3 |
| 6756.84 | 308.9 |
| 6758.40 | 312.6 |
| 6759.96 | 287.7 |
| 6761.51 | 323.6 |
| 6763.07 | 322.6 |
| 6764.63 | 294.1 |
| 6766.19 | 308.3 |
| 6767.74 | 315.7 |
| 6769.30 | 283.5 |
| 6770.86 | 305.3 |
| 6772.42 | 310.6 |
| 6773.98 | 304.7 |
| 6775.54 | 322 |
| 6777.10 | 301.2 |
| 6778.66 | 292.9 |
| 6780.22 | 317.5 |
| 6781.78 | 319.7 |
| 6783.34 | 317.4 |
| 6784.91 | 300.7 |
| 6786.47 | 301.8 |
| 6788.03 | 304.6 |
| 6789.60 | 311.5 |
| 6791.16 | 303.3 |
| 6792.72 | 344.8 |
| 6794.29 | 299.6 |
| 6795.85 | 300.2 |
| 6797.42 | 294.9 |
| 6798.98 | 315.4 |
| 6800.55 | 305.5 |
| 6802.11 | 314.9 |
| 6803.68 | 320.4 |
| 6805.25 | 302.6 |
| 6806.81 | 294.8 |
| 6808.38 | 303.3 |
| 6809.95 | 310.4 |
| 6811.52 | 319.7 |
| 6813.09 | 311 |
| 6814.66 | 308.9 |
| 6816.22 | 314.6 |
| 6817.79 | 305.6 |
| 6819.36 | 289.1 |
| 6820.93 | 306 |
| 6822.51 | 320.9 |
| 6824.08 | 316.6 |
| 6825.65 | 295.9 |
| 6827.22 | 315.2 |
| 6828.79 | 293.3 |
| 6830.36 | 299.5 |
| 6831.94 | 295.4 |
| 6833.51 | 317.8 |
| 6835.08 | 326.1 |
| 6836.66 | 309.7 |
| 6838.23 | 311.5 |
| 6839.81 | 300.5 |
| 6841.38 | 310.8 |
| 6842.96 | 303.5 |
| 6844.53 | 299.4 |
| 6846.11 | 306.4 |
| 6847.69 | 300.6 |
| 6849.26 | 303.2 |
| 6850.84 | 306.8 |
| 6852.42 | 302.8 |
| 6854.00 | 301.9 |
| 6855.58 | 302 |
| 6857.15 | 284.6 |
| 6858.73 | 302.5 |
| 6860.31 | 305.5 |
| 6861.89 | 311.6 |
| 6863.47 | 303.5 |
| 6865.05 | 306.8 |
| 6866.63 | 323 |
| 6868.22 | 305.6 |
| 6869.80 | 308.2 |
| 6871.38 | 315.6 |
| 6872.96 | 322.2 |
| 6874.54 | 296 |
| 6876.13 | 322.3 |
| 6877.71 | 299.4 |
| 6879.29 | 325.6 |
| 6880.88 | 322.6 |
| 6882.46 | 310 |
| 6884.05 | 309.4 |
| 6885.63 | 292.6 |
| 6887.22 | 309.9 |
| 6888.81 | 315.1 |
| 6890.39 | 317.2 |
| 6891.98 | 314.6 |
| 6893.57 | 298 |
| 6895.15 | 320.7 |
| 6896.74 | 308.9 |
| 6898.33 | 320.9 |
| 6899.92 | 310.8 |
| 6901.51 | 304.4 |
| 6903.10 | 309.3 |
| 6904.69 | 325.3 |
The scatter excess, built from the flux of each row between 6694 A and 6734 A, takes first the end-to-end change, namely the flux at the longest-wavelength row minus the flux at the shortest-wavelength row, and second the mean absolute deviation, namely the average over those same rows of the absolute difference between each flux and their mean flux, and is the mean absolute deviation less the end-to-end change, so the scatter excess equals 6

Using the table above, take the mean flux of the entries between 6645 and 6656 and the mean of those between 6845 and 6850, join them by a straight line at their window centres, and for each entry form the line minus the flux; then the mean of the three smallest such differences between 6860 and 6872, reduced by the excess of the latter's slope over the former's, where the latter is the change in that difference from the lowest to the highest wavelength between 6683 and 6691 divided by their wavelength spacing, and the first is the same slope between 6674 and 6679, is -19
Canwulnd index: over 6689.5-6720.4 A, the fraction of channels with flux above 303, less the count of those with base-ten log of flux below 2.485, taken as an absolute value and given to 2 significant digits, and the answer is 10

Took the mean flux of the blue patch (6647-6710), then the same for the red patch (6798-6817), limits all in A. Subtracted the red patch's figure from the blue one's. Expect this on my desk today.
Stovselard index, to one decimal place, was -3.6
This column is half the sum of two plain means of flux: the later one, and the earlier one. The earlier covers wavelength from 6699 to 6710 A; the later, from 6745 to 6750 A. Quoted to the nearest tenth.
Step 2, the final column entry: 303.6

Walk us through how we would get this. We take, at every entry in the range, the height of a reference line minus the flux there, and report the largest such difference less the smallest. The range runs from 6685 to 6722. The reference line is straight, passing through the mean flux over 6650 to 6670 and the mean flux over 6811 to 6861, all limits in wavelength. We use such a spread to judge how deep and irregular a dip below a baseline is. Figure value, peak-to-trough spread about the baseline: 52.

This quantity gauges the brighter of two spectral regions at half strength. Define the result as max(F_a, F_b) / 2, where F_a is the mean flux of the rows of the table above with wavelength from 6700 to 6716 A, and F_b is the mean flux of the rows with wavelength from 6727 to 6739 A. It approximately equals 155.6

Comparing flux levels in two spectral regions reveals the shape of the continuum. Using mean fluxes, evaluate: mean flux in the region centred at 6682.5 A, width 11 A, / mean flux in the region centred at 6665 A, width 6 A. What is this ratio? 1.03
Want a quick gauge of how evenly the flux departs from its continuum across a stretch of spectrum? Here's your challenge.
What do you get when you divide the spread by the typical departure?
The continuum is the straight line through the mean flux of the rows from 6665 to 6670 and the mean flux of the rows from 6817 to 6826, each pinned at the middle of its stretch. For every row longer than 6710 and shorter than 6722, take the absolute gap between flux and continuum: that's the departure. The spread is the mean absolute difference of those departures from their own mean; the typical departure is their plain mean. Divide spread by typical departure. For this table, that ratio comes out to 0.68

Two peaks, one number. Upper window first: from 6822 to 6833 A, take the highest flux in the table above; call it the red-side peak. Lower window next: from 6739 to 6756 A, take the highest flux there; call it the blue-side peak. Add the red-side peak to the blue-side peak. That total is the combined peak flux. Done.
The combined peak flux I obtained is 636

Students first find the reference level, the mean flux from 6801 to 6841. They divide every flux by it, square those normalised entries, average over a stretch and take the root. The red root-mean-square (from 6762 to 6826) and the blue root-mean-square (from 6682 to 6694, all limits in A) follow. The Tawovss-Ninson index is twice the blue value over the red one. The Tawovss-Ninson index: 2.008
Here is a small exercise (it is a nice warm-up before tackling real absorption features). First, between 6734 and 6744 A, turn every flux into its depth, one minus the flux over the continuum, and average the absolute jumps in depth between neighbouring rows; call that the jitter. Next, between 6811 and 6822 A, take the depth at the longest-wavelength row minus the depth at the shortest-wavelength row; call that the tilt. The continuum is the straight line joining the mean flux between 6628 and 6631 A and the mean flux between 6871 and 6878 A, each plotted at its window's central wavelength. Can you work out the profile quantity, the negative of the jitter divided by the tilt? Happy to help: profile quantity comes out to -1.1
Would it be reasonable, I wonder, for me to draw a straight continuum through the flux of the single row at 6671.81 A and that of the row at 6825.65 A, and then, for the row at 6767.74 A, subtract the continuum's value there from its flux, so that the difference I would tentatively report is 16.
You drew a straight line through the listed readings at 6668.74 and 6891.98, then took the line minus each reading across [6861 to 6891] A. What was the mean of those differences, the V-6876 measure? 2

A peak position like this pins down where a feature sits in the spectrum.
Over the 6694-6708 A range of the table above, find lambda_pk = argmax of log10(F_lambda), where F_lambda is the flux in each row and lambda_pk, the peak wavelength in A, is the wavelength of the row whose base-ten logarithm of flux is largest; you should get 6702.61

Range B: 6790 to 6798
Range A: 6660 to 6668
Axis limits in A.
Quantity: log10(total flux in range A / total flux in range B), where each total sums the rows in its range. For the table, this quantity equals -0.011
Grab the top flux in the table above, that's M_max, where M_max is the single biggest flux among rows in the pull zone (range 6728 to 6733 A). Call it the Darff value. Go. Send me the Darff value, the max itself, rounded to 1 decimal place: 324.3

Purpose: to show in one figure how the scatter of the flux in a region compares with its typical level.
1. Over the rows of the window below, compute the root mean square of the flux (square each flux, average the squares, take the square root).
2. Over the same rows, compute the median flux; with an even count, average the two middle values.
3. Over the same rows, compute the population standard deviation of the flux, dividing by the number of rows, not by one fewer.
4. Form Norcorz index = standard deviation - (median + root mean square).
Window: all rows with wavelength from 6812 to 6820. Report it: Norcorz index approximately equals -606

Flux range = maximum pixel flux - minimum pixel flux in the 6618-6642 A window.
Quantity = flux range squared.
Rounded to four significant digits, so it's 2621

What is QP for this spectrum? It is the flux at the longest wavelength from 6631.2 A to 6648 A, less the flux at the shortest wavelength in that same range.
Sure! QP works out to -10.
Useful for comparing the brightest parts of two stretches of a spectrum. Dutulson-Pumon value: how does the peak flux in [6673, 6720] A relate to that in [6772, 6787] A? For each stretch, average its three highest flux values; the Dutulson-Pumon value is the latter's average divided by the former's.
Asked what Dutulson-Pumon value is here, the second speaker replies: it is 0.96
